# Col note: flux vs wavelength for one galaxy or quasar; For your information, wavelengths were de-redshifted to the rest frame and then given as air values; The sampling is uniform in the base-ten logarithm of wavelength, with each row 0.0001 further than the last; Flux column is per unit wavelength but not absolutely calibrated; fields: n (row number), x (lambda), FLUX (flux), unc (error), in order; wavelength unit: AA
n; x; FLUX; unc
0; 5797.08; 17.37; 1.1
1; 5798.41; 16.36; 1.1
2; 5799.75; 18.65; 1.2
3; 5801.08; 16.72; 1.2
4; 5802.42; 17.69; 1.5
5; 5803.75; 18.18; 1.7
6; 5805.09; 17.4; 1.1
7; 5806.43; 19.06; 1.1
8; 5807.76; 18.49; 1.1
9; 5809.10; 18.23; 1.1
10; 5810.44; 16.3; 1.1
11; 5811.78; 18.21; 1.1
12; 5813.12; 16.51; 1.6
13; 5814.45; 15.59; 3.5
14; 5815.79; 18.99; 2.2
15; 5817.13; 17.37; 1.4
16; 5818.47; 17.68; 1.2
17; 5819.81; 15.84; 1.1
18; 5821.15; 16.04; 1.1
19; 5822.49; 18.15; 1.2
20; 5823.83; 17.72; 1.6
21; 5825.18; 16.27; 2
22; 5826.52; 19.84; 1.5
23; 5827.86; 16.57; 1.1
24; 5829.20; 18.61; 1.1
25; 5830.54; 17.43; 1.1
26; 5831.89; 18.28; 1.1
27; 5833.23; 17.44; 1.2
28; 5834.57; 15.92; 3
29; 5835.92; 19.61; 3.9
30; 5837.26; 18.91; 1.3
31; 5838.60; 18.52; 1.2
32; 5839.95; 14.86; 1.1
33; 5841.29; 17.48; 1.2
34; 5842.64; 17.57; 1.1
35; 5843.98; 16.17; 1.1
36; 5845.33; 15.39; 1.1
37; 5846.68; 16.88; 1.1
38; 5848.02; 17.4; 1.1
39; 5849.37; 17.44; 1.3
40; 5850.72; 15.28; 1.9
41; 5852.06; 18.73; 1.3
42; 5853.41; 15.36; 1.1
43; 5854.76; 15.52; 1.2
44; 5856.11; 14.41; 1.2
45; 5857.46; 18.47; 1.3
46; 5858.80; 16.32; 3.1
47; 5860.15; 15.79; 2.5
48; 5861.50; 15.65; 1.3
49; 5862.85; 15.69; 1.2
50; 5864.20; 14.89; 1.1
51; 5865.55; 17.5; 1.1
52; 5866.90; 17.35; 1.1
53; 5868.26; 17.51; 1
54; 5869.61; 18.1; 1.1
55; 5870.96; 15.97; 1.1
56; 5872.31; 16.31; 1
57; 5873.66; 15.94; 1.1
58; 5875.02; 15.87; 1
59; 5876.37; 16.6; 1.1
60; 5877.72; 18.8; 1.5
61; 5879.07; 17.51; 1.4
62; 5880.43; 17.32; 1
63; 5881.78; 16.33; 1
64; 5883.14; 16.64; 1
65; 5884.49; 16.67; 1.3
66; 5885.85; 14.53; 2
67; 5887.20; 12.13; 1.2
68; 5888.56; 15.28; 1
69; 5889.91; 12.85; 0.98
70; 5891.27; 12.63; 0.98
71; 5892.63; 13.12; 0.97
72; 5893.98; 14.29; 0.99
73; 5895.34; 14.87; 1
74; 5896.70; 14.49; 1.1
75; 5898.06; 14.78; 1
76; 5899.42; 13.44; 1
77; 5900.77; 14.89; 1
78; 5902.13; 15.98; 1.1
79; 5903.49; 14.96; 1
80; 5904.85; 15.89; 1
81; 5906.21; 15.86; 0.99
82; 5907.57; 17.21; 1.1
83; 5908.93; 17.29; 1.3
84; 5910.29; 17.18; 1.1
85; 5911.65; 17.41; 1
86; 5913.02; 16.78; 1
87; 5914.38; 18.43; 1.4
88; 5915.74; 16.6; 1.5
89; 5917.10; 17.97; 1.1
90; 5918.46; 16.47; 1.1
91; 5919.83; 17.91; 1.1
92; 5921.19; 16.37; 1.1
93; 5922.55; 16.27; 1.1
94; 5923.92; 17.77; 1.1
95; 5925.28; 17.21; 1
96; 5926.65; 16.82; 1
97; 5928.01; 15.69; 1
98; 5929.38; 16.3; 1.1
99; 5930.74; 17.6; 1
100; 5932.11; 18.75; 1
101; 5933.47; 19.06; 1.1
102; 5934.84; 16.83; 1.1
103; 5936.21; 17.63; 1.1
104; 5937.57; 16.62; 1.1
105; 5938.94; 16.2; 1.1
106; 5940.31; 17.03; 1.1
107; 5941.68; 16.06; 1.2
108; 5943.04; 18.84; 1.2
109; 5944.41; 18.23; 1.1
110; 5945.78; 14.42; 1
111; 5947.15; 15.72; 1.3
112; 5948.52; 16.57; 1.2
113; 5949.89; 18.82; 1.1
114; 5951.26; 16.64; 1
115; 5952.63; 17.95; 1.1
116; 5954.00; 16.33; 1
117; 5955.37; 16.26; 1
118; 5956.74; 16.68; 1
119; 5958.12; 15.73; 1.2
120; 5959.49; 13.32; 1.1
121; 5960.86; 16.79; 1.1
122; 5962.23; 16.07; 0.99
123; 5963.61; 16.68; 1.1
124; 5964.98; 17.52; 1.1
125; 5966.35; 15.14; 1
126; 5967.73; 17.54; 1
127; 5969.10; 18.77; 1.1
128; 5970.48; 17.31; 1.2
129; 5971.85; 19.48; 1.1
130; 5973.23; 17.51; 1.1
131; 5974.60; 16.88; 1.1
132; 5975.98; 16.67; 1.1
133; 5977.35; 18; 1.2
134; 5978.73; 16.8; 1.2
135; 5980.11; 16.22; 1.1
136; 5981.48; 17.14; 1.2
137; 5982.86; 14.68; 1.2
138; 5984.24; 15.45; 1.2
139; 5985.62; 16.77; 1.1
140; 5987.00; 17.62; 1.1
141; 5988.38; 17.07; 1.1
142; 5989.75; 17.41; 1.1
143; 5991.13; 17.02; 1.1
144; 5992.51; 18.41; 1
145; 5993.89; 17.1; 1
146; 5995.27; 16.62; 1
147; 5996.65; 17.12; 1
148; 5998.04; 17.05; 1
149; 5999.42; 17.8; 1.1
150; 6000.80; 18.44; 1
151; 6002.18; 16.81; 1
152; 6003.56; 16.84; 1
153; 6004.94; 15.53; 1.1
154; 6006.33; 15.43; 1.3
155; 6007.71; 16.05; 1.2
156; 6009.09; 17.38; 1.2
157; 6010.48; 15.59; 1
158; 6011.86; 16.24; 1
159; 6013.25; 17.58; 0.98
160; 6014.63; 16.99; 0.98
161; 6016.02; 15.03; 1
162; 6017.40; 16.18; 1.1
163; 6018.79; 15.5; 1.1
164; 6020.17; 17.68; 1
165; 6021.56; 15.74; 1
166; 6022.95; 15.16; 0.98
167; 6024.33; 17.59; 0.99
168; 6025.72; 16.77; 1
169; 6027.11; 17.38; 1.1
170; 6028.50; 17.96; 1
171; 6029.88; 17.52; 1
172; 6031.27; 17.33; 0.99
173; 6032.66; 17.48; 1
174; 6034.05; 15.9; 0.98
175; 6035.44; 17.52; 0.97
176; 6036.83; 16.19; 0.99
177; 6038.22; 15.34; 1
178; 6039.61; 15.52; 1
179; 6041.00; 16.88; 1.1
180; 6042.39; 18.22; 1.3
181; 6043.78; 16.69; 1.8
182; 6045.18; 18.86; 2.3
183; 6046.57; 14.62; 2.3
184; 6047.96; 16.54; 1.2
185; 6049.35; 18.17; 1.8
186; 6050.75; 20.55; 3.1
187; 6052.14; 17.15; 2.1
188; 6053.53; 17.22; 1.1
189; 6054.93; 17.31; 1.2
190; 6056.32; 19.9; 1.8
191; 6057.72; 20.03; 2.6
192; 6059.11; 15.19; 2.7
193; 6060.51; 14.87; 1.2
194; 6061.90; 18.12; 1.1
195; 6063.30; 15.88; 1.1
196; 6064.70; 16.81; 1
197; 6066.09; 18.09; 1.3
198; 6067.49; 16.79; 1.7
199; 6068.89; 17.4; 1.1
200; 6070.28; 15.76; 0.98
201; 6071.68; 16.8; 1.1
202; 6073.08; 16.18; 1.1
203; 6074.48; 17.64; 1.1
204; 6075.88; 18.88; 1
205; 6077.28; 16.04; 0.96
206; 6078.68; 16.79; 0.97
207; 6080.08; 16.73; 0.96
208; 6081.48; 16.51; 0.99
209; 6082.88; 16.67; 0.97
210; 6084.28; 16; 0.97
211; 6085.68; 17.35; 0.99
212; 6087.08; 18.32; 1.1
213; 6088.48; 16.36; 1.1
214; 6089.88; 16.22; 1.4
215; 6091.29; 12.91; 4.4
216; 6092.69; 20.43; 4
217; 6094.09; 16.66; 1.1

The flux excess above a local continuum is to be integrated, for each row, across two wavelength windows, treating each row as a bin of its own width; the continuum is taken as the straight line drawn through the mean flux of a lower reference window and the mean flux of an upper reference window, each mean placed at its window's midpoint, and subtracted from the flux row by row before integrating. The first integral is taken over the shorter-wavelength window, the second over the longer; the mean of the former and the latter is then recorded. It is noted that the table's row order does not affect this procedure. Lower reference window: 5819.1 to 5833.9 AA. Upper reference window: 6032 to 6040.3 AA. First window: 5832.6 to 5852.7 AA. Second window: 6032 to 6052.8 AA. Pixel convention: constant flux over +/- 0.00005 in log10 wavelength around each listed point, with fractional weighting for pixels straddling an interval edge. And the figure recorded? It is 6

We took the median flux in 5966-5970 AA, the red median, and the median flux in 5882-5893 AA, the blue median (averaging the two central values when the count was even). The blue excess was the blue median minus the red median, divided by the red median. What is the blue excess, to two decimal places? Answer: -0.21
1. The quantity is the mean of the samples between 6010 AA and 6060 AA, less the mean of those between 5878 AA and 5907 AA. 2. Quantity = 2.0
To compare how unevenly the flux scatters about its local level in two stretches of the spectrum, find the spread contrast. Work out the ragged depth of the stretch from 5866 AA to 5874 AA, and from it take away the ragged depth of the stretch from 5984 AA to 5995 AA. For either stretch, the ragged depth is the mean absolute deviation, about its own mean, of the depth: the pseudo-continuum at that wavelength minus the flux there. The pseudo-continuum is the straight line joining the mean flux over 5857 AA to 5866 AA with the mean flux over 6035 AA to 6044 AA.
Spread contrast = 0.26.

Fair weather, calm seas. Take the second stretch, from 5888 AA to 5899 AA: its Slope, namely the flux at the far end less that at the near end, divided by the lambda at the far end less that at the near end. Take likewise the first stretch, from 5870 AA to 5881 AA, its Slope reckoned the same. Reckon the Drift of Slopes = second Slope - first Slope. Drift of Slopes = -0.20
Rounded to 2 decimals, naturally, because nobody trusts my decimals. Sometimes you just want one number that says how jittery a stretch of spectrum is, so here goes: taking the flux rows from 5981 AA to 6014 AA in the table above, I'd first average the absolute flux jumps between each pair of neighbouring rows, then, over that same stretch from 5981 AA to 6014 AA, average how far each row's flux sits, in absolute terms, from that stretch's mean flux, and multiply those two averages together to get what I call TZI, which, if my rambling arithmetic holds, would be 0.66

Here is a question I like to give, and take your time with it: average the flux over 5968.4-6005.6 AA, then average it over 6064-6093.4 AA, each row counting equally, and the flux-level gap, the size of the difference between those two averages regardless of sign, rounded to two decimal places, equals 0.24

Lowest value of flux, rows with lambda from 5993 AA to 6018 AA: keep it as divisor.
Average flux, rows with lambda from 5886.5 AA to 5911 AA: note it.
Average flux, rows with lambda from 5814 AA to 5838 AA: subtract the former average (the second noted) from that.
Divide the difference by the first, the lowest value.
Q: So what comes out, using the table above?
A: 0.18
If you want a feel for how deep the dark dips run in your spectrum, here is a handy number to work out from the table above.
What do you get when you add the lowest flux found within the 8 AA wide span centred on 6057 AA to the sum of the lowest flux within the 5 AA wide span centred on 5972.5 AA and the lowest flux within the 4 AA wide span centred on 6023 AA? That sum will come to 46.9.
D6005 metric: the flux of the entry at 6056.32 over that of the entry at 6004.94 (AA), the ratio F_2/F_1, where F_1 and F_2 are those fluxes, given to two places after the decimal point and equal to 1.28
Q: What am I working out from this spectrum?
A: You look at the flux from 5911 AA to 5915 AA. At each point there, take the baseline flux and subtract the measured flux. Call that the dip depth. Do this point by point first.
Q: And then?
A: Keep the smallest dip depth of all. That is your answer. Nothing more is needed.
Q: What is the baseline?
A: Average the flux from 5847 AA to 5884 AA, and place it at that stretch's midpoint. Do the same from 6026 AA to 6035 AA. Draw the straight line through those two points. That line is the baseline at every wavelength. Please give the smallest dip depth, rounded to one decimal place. -1.6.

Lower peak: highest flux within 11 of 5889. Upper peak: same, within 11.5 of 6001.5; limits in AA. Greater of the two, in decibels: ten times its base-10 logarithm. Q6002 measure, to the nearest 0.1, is 12.7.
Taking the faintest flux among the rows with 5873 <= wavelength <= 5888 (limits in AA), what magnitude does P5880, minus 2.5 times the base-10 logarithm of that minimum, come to -2.71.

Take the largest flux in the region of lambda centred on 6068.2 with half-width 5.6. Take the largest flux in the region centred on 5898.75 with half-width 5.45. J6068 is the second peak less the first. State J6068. -2.1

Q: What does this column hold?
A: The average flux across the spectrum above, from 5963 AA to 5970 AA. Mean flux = 17.1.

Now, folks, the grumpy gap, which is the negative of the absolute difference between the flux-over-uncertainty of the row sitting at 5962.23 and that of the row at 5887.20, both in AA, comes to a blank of -6.1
